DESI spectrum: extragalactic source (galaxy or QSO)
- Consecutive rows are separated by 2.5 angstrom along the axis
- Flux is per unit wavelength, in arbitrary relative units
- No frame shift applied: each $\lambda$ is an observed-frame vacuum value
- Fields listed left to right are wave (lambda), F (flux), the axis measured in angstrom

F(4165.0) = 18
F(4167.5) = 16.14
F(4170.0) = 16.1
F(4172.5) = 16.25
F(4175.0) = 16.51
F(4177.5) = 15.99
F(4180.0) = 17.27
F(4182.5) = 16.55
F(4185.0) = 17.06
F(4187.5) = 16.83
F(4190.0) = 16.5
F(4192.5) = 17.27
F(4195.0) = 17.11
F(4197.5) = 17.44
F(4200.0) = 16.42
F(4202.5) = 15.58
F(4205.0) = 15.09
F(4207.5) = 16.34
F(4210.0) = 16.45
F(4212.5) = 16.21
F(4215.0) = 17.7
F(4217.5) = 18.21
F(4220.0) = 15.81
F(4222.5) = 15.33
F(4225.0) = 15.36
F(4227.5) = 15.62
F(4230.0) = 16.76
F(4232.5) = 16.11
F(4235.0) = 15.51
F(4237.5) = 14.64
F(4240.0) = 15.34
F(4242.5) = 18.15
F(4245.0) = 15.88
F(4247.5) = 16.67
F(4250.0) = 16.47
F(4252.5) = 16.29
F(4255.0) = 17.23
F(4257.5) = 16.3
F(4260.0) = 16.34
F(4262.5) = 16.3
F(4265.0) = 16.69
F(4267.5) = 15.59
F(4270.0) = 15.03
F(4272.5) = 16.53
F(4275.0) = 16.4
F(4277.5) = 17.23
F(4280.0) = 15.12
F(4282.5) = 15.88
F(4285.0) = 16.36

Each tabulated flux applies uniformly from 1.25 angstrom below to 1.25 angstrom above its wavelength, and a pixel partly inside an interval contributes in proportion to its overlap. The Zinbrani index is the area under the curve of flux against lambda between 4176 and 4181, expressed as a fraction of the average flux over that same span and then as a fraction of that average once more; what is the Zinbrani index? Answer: 0.301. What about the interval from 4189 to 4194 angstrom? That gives 0.296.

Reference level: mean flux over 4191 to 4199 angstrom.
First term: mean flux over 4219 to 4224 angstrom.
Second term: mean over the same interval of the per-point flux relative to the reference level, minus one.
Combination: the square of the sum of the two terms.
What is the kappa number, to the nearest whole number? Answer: 239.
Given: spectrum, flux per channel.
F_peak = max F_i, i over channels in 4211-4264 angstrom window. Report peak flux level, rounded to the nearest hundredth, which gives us 18.21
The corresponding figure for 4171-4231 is 18.21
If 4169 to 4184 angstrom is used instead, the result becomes 17.27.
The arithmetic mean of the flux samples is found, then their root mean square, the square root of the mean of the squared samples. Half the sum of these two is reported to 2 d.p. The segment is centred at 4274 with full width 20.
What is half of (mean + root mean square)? 16.07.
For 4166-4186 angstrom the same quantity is 16.49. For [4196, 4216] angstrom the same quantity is 16.41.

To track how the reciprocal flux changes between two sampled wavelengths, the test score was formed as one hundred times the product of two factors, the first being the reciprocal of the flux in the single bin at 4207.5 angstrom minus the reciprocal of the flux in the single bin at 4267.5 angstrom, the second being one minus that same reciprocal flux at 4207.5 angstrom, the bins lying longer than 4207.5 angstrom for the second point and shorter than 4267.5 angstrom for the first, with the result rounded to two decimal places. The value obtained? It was -0.28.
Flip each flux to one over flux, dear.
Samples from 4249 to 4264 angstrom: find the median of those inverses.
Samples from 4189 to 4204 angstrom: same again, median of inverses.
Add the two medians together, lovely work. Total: 0.121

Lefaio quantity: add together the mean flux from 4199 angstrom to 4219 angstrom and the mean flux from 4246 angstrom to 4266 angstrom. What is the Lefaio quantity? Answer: 33.0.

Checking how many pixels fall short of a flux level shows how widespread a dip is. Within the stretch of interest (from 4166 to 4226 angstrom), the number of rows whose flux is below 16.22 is 9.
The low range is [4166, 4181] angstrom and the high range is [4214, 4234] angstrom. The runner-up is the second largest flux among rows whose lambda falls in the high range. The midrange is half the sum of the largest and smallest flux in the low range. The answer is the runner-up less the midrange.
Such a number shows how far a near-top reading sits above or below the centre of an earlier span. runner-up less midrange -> 1.1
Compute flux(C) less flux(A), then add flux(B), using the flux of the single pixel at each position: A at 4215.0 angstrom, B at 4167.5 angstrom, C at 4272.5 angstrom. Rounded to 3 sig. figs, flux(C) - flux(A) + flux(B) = 15.0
